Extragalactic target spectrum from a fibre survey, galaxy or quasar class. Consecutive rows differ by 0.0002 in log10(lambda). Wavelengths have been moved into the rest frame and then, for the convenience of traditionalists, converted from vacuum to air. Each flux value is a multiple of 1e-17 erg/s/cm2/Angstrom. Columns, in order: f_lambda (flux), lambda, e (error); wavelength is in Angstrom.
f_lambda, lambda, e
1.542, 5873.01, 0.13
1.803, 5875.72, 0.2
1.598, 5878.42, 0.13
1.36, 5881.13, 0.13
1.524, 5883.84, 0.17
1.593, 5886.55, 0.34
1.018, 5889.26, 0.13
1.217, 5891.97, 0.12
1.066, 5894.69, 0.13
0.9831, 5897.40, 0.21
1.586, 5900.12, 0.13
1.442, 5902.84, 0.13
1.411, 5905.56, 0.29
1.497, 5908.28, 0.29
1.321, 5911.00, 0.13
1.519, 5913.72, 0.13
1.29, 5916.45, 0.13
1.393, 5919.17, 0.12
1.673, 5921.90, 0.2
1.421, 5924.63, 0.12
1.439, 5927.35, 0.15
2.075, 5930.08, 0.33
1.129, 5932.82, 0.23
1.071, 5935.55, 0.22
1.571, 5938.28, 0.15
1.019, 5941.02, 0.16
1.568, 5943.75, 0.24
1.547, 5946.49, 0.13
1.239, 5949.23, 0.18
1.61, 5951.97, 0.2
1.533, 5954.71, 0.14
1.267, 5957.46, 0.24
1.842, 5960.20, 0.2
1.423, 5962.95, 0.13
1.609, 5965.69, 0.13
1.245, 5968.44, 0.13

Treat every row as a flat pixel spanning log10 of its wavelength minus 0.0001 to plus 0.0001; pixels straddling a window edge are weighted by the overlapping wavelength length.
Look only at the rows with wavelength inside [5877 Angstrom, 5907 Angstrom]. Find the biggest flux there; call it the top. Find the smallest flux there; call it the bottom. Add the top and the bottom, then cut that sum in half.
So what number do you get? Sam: 1.29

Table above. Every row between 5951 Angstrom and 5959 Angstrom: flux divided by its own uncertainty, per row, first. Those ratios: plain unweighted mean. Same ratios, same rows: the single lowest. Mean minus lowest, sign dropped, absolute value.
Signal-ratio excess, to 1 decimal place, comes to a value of 2.8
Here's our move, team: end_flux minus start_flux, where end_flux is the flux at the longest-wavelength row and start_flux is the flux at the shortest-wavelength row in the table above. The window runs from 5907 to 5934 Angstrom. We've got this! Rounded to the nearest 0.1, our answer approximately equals -0.4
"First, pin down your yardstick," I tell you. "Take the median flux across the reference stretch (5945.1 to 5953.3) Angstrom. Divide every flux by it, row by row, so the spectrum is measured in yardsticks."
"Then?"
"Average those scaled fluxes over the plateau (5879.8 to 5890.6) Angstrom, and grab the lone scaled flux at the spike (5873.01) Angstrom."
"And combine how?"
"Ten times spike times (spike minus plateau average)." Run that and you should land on 1.1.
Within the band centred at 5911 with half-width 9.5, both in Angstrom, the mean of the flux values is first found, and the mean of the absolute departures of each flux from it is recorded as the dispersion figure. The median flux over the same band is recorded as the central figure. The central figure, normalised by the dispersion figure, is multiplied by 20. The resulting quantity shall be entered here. 435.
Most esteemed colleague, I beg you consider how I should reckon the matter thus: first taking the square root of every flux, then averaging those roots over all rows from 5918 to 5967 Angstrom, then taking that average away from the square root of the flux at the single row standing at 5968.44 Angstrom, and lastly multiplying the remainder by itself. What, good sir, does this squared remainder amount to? 0.0083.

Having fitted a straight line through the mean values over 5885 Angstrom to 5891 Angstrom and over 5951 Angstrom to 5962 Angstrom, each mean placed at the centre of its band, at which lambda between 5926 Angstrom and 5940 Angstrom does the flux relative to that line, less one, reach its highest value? 5930.08 Angstrom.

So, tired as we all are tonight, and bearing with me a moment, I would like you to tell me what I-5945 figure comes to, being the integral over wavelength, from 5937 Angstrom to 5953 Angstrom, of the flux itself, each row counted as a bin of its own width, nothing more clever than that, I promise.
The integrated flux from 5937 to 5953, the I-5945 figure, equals 23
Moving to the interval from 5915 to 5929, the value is 20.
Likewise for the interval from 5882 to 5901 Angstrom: 24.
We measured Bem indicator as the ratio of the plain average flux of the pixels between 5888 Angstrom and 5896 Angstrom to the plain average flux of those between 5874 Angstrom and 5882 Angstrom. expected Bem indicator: 0.69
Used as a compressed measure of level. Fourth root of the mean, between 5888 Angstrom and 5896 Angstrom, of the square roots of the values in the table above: 1.01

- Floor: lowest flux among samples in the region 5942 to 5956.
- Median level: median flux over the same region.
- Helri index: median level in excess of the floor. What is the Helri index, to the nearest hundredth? 0.31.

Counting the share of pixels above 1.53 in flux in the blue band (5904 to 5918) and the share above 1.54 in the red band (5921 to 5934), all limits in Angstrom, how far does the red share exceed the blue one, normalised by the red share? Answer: 1.00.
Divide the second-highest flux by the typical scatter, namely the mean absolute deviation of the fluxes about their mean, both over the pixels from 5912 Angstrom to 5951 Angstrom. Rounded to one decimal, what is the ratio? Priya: 8.3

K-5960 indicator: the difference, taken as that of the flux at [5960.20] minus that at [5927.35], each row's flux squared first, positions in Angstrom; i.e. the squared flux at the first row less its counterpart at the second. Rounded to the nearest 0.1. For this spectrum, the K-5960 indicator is 1.3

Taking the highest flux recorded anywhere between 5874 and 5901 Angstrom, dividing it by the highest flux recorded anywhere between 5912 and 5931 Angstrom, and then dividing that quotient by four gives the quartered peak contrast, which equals 0.217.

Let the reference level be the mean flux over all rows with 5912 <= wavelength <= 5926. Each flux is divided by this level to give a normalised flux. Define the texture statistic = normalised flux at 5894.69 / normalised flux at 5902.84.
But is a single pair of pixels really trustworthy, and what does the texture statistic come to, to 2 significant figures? 0.74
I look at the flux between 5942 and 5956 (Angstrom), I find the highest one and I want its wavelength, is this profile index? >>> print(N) 5951.97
